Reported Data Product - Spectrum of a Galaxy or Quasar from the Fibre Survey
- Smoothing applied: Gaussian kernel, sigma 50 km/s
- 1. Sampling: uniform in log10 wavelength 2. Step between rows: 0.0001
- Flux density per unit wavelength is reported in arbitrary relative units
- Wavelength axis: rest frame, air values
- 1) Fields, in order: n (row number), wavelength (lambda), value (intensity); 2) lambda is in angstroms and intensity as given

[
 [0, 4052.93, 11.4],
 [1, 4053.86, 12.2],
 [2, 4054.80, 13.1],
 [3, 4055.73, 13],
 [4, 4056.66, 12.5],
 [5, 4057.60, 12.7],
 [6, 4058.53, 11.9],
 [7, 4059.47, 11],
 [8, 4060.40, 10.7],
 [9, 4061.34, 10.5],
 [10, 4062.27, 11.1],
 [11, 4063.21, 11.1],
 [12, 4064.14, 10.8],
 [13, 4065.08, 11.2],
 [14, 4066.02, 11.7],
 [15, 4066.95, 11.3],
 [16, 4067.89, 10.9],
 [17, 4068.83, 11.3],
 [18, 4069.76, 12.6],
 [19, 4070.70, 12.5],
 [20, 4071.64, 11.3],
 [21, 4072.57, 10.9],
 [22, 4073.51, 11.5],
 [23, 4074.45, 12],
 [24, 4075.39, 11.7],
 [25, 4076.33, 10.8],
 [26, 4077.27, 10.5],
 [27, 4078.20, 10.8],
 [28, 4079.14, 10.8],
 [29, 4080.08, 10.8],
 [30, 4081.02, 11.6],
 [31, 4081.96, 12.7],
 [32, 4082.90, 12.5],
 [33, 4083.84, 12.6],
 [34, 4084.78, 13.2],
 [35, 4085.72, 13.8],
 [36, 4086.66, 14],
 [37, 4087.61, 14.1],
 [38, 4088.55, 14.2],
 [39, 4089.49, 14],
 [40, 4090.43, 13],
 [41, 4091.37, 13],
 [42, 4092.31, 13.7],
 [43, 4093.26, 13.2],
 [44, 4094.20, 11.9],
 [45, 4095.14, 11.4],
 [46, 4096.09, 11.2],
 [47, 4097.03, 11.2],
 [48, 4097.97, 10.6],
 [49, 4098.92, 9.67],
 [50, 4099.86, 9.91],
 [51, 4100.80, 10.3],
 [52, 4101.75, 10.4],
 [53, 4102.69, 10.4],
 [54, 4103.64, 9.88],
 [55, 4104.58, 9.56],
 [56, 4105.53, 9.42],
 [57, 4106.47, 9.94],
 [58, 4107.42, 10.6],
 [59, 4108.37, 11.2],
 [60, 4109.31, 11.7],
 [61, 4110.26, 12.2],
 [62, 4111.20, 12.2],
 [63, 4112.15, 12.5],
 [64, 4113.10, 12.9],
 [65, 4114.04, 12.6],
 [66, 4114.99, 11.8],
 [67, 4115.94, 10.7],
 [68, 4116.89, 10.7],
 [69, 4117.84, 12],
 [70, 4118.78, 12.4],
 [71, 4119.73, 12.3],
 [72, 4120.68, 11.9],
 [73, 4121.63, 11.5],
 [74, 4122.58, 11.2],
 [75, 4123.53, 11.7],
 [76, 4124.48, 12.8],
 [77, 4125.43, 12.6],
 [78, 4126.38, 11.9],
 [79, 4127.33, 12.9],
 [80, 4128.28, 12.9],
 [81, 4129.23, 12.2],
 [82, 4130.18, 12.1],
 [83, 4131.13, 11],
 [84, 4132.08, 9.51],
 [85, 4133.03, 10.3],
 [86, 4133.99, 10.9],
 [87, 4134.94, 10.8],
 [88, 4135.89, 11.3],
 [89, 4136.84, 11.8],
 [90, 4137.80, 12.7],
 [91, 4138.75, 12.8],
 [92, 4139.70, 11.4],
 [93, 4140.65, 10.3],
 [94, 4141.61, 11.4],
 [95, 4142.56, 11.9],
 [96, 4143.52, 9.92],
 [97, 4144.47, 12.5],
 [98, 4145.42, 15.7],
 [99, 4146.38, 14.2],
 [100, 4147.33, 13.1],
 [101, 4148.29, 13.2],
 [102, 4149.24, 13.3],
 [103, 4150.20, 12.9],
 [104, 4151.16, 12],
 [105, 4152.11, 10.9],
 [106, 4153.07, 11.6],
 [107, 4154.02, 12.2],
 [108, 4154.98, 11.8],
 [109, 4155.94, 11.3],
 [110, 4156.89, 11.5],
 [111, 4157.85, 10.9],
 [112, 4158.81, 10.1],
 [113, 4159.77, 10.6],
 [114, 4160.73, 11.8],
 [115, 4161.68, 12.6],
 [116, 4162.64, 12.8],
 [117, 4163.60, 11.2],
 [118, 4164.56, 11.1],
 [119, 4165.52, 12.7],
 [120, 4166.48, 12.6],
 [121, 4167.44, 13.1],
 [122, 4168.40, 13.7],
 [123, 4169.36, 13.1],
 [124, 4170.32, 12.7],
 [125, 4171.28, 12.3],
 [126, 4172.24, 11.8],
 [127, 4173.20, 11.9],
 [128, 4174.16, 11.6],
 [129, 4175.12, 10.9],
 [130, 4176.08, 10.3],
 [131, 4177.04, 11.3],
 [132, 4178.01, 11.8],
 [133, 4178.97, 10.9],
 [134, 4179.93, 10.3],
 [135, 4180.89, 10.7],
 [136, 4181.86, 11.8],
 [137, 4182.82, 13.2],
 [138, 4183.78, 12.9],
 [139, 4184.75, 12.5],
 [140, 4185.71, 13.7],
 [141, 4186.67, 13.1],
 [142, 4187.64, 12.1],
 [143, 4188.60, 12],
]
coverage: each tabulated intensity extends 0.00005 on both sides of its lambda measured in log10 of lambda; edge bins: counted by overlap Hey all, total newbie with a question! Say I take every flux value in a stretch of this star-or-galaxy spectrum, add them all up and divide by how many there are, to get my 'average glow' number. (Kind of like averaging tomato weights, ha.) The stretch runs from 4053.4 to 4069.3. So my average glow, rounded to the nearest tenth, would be 11.6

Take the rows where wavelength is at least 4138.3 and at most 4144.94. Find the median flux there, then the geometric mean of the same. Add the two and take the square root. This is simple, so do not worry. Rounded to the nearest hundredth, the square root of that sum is 4.78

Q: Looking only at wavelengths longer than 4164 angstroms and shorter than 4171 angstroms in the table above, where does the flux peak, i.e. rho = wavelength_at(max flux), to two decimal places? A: 4168.40 angstroms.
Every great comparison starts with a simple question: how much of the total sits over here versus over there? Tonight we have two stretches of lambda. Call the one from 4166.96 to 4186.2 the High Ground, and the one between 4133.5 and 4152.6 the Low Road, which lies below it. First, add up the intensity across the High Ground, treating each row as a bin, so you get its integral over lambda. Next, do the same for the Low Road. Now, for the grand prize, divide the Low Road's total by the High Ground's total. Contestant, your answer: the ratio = 1.00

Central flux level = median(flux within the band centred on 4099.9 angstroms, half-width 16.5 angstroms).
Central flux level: 11.8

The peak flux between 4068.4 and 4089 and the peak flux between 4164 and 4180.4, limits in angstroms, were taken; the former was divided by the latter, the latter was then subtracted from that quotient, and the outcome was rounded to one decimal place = -12.7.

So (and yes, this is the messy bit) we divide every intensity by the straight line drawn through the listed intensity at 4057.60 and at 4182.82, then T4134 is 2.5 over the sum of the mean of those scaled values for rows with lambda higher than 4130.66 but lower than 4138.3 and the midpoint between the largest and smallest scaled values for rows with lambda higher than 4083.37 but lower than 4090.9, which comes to 1.320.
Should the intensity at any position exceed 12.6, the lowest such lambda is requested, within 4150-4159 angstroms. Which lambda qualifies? 4150.20 angstroms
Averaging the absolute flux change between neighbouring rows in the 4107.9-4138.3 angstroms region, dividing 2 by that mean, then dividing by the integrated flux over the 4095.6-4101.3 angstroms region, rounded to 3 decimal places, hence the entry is 0.061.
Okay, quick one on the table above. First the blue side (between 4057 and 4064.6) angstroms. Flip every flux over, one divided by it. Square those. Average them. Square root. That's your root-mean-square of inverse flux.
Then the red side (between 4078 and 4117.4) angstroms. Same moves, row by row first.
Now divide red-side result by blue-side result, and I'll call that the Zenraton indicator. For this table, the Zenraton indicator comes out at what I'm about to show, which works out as 0.97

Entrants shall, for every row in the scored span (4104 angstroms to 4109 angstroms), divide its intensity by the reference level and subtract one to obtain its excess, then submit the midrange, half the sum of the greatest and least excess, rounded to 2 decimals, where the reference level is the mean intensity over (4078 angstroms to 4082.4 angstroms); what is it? -0.09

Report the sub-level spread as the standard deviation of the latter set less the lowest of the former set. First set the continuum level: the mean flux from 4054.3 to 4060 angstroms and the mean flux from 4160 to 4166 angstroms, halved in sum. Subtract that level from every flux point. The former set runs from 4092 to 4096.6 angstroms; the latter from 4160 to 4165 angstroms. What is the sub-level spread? 1.7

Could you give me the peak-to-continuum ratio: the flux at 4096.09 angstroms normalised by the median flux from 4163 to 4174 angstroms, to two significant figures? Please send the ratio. 0.89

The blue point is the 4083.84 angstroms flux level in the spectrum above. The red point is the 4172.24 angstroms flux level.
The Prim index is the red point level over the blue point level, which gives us 0.94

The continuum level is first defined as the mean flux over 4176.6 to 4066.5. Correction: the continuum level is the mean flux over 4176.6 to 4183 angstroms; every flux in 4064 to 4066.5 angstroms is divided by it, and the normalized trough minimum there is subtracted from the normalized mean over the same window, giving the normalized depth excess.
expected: 0.04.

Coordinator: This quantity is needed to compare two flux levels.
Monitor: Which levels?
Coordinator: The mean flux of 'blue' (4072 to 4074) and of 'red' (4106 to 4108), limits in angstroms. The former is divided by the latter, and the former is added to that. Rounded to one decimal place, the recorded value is 12.3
